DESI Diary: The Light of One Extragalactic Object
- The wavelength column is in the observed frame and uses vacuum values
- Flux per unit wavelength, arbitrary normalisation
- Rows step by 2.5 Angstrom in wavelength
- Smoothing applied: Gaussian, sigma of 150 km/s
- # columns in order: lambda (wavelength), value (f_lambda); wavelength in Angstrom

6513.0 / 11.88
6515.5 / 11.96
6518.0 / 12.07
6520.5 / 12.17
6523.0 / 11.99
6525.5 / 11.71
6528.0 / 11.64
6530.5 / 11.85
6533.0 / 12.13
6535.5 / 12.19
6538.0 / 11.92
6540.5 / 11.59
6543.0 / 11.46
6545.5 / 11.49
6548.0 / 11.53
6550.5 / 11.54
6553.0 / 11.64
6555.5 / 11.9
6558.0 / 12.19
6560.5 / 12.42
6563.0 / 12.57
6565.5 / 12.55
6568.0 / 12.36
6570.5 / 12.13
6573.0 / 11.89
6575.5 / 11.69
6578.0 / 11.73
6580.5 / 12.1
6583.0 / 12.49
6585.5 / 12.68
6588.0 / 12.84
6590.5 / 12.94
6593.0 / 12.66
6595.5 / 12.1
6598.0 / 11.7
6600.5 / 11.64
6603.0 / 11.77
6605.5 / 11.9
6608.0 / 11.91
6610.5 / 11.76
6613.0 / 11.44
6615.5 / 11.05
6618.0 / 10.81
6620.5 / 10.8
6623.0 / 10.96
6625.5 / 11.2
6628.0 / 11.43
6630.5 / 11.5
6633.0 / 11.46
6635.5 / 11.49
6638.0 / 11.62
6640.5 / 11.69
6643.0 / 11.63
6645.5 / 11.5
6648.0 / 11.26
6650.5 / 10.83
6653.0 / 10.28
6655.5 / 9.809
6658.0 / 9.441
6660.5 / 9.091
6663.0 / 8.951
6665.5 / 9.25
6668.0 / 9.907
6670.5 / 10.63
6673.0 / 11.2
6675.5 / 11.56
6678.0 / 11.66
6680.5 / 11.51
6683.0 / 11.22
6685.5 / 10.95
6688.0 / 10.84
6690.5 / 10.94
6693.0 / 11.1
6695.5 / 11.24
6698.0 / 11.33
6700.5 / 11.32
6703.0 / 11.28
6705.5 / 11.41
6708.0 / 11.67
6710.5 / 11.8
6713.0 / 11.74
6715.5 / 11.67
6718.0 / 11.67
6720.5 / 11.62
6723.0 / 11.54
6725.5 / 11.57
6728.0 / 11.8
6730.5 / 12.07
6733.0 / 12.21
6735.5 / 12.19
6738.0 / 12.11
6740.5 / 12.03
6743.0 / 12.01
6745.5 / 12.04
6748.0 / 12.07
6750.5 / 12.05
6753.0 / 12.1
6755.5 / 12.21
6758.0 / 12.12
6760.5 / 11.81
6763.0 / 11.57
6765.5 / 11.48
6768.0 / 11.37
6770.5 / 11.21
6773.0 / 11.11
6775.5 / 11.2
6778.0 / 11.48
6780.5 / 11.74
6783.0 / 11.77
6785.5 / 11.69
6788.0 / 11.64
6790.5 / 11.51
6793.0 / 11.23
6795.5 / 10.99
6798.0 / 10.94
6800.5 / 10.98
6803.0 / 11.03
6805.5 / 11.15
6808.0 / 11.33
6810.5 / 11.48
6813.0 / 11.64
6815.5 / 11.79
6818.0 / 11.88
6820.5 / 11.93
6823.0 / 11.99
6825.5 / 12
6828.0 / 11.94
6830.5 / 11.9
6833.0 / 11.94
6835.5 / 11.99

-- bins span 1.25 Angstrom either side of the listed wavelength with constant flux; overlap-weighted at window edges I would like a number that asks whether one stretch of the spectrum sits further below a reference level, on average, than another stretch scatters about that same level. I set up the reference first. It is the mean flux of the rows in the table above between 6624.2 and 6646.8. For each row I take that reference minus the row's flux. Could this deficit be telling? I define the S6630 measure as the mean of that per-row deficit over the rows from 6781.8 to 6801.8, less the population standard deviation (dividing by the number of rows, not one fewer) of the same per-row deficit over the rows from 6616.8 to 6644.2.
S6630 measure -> -0.16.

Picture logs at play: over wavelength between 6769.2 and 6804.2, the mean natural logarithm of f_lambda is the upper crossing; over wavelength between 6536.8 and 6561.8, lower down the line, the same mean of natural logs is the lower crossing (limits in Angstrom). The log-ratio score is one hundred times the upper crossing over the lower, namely 98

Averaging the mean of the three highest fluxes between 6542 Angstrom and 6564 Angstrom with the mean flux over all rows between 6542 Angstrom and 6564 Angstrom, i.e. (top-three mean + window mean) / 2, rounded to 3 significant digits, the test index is 12.1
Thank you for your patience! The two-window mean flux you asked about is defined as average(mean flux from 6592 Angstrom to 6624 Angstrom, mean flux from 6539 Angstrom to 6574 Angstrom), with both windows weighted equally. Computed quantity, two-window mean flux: 11.8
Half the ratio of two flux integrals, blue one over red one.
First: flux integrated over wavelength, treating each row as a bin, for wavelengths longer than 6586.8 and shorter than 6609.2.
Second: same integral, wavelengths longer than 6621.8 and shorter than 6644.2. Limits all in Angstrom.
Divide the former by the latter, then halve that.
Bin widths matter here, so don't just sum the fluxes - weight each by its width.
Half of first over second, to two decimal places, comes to 0.53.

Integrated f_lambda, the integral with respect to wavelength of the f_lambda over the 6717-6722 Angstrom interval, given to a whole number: 58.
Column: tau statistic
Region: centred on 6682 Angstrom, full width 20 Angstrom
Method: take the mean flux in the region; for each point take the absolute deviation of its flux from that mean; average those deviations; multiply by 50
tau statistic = 12.8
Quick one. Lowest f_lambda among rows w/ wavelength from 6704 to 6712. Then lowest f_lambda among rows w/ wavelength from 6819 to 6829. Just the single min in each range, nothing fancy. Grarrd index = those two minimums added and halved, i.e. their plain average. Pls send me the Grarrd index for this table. 11.7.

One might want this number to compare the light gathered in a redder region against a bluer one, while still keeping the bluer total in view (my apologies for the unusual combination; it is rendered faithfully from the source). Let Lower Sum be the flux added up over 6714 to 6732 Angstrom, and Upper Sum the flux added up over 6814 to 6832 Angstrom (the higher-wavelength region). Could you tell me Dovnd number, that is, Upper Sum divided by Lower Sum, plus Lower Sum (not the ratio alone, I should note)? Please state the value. 83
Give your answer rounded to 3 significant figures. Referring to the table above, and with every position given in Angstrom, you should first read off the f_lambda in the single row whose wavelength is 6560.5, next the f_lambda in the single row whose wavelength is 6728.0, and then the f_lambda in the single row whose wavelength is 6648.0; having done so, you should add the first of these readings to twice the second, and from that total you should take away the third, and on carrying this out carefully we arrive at 24.8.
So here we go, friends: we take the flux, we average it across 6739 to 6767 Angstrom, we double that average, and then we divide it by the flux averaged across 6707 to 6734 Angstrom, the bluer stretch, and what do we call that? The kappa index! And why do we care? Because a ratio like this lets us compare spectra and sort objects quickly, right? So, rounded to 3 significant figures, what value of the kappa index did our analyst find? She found 2.03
